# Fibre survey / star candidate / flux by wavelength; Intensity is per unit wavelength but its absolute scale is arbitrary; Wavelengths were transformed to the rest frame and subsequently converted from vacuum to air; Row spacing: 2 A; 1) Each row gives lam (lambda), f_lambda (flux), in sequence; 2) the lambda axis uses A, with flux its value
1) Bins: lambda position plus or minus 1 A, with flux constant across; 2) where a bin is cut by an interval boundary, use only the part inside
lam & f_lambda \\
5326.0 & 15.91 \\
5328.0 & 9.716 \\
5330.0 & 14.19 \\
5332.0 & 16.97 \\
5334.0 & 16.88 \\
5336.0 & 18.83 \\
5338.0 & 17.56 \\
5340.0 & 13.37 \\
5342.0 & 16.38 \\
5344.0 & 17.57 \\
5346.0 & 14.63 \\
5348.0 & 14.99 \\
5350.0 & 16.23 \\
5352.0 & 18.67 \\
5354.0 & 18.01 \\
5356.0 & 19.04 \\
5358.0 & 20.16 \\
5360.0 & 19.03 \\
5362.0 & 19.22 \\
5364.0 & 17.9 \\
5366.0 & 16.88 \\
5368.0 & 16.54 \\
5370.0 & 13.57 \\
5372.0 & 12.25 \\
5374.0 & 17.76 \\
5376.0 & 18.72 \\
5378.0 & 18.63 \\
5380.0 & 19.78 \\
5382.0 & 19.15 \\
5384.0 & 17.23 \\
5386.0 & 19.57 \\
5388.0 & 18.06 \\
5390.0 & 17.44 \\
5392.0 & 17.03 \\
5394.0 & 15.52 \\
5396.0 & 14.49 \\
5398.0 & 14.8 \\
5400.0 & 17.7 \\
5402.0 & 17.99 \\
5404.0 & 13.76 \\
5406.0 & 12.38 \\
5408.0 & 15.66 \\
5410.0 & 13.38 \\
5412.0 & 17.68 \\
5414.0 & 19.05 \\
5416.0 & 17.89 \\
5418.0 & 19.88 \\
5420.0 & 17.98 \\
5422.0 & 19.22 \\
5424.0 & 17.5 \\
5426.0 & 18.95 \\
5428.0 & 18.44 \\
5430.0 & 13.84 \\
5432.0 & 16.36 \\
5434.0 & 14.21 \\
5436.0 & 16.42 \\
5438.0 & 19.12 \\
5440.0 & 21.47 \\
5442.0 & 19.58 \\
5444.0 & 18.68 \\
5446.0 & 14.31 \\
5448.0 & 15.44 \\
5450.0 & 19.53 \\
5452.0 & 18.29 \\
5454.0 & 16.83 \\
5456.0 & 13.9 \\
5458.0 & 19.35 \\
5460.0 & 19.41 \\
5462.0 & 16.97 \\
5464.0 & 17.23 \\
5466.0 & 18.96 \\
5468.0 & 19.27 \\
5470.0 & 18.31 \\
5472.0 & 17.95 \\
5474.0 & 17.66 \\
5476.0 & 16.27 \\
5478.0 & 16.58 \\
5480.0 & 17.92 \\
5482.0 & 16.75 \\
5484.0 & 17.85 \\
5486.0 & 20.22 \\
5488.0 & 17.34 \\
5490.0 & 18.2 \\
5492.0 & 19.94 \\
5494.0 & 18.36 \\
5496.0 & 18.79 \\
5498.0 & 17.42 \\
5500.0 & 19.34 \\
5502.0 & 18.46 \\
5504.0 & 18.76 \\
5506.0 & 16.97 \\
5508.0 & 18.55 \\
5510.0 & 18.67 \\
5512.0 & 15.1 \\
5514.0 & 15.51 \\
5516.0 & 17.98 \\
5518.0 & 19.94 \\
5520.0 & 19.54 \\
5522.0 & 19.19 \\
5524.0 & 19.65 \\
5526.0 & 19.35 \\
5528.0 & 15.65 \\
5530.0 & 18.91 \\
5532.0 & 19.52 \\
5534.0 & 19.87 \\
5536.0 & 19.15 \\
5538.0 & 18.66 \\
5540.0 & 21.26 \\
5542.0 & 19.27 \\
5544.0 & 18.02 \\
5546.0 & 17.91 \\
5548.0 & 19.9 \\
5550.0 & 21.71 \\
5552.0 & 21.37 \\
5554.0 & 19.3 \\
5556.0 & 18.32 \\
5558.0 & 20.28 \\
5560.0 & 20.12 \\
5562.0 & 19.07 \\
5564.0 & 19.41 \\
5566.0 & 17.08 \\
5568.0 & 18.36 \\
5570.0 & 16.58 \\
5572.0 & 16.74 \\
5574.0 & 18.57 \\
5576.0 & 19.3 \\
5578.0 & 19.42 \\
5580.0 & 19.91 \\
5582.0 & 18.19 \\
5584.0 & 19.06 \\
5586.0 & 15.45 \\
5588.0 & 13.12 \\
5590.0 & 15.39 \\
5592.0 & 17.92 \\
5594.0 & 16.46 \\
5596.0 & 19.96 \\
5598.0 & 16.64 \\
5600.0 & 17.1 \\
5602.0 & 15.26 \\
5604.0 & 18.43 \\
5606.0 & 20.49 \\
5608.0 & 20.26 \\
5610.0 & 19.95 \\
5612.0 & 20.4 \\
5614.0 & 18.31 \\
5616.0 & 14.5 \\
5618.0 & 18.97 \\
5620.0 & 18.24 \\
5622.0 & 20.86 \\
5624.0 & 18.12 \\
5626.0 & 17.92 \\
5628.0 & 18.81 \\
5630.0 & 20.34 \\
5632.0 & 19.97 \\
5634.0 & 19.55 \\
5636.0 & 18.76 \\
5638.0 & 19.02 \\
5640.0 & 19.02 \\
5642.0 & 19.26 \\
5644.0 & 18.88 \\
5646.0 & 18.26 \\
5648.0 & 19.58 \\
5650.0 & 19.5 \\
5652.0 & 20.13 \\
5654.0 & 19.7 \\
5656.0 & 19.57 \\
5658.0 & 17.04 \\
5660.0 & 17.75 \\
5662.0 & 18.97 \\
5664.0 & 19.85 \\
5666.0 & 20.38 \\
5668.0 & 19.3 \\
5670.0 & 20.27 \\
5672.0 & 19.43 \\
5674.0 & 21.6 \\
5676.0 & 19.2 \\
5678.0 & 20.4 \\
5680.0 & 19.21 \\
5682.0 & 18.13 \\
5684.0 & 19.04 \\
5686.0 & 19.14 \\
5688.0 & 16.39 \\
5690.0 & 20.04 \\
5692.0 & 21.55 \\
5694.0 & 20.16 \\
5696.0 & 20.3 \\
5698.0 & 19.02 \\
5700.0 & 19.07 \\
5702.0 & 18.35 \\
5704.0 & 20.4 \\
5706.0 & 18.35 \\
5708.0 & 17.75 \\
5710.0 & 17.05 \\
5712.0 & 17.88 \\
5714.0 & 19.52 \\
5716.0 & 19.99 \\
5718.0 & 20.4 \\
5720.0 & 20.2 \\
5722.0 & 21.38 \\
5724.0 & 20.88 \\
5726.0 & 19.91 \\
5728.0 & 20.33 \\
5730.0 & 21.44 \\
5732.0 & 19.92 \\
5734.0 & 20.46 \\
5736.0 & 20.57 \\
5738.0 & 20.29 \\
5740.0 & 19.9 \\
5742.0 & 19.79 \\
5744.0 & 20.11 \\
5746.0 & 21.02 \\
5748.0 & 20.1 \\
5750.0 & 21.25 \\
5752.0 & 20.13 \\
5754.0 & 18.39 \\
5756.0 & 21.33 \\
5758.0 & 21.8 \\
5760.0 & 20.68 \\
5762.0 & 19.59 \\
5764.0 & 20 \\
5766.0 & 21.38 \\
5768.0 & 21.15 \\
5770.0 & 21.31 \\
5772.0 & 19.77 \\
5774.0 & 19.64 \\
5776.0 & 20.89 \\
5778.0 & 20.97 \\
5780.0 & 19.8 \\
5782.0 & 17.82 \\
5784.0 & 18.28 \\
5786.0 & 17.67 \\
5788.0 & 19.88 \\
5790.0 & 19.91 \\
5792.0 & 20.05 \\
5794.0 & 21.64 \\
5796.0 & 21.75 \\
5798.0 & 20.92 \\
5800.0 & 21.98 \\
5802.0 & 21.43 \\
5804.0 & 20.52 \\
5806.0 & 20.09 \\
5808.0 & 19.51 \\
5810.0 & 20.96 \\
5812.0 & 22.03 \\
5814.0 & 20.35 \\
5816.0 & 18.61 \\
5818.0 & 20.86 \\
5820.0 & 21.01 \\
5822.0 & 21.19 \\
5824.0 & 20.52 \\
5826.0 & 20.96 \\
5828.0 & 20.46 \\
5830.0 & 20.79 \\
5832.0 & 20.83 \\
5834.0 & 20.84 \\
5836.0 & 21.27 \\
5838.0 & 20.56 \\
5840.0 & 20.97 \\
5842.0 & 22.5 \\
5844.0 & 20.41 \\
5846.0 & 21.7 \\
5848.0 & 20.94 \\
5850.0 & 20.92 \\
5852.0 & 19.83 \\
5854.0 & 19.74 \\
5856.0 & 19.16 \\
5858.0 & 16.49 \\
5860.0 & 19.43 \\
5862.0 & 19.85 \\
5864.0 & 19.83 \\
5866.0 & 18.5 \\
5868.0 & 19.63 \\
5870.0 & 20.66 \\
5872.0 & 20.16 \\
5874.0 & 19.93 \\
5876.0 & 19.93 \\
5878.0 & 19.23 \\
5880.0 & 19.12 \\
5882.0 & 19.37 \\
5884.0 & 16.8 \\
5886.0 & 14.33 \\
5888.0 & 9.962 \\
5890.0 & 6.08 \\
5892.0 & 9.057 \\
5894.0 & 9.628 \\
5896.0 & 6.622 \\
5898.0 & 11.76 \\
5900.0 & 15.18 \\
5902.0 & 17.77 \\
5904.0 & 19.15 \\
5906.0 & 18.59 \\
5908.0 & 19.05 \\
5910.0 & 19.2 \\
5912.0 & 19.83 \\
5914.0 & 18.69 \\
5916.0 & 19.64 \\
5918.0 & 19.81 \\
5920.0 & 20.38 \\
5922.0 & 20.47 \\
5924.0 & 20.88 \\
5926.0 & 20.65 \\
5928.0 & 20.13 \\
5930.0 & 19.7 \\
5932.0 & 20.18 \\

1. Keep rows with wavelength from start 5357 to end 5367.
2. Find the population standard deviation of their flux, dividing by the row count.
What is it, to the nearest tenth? 1.1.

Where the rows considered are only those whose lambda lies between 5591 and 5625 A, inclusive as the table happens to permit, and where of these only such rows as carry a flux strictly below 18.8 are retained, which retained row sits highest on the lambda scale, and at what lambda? 5624.0 A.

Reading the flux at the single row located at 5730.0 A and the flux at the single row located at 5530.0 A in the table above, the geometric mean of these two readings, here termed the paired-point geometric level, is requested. 20.1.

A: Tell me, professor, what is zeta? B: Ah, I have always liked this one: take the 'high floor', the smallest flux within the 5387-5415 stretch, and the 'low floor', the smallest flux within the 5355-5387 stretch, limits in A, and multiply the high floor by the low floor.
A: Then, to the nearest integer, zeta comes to 152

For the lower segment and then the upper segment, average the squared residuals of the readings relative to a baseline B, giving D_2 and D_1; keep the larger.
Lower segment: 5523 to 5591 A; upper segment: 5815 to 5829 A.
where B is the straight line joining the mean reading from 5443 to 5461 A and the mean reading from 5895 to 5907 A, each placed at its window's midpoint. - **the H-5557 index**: 28.1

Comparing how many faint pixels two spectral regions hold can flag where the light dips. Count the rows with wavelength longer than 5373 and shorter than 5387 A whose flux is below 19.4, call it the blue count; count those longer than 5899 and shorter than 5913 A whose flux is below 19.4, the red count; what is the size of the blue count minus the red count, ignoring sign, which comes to 1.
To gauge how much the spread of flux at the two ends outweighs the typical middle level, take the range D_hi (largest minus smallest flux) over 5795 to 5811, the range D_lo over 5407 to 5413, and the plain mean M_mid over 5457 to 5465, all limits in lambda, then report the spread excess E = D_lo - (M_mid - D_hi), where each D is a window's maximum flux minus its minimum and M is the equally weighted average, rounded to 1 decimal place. -11.5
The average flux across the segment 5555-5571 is 18.7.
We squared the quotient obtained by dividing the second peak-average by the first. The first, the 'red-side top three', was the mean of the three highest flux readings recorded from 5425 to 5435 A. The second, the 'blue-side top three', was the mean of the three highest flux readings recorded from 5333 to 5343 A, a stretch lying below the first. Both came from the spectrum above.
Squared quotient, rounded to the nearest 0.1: 1.0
